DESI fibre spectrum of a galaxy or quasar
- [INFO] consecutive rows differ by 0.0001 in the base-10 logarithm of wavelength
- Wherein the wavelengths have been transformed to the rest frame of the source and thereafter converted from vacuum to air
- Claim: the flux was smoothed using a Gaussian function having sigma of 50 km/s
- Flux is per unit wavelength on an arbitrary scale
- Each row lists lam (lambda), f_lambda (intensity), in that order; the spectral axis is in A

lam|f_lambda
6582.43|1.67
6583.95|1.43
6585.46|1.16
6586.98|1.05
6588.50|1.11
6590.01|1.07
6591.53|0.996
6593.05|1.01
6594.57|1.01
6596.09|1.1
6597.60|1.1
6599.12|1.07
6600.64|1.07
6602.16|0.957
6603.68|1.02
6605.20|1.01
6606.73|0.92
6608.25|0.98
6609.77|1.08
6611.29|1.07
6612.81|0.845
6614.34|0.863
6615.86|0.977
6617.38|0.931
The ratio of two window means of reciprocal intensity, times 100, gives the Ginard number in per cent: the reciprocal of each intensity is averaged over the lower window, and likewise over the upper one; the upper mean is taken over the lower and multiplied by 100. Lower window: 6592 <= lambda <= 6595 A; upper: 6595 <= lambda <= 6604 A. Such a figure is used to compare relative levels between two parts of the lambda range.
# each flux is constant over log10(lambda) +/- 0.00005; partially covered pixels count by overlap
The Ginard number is 96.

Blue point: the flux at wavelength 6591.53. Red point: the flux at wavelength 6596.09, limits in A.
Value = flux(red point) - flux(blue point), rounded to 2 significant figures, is 0.10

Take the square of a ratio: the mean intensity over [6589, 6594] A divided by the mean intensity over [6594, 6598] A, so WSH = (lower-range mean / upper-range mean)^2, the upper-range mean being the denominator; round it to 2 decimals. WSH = 0.92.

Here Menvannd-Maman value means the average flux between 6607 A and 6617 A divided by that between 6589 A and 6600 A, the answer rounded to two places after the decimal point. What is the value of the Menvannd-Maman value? 0.92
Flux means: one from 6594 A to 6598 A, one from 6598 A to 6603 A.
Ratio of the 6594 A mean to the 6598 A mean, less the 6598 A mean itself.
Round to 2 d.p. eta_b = 0.00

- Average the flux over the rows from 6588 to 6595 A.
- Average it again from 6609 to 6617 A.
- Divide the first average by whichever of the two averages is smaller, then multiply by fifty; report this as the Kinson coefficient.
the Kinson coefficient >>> 53.7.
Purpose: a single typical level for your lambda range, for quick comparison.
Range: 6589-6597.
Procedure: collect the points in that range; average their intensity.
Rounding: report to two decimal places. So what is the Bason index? 1.04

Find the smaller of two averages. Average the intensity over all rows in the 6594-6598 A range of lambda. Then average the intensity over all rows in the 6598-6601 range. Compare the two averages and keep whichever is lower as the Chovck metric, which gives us 1.07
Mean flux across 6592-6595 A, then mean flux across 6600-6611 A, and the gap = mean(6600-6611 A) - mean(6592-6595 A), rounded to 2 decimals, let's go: 0.00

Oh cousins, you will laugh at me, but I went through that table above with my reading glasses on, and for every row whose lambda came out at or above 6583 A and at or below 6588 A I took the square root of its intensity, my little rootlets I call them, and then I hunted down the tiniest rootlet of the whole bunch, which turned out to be 1.02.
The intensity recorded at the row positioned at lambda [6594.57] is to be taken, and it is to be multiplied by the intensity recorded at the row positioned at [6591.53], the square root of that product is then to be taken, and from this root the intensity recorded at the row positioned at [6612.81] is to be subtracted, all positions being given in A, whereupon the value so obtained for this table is 0.16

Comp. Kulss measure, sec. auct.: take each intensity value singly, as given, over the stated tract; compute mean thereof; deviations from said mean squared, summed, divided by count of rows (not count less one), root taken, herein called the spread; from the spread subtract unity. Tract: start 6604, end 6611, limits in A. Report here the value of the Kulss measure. -0.942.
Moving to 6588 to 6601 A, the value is -0.959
